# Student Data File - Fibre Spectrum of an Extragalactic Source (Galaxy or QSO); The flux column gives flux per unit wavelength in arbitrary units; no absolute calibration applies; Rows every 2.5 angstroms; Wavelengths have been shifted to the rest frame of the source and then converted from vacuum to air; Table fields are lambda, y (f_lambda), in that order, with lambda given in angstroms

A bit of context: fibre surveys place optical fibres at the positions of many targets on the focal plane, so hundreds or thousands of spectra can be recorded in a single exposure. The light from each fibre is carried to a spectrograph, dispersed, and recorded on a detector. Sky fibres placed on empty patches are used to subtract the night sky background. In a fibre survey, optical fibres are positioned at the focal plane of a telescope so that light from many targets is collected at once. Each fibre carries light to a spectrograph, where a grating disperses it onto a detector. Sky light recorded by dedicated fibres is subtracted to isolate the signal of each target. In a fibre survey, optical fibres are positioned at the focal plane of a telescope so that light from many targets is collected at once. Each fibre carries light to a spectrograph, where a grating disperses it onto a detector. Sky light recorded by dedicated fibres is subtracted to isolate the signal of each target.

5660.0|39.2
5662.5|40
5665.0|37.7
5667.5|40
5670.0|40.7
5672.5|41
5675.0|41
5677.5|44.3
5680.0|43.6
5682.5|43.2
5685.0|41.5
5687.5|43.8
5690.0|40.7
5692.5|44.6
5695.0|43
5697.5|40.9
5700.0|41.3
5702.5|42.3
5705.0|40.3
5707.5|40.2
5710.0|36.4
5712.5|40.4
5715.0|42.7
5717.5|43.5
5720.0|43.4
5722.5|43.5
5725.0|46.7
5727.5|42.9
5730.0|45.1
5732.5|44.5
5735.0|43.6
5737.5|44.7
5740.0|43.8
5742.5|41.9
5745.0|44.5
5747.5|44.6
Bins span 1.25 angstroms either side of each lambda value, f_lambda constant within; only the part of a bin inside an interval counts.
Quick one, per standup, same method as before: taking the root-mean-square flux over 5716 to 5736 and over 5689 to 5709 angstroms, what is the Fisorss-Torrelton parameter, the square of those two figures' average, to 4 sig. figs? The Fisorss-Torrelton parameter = 1843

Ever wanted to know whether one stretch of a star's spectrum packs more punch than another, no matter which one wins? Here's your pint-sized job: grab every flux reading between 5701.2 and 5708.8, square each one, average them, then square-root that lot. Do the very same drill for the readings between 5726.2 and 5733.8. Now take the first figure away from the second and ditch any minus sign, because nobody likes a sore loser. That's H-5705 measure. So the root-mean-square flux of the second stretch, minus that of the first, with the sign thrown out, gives 3.2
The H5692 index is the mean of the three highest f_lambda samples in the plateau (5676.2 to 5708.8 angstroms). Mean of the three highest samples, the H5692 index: 44.2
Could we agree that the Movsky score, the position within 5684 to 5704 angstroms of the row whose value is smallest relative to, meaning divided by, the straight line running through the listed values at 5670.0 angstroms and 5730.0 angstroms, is 5697.5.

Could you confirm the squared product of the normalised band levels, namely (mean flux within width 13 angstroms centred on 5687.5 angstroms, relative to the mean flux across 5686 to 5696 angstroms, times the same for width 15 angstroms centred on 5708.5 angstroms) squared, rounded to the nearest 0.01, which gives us 0.87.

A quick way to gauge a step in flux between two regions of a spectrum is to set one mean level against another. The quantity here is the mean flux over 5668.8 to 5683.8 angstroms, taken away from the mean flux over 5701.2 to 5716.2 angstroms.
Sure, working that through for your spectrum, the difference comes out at -2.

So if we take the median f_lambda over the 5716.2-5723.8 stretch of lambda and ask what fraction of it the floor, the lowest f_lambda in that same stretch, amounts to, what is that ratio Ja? 1.00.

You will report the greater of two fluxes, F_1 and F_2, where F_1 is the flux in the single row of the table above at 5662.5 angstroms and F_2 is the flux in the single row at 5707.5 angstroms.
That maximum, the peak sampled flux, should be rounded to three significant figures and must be 40.2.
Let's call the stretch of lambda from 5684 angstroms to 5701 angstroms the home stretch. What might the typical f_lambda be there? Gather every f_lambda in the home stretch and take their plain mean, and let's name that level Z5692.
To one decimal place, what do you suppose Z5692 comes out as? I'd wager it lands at 42.3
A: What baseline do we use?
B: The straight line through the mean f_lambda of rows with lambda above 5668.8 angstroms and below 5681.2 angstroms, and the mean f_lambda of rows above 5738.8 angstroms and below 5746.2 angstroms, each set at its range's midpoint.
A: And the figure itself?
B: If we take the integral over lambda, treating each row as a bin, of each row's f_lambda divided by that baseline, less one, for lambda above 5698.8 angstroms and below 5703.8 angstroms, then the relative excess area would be -0.10 angstroms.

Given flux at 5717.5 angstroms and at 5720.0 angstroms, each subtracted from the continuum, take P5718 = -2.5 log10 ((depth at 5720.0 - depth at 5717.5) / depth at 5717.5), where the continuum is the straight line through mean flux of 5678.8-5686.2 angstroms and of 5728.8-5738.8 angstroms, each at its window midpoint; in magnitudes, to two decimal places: 0.93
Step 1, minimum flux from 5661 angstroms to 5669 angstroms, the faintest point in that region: 37.7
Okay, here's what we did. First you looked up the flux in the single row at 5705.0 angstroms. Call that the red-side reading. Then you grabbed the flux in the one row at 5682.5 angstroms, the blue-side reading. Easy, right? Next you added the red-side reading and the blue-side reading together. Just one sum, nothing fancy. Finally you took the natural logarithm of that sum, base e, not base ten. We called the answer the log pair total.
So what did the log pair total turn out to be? 4.42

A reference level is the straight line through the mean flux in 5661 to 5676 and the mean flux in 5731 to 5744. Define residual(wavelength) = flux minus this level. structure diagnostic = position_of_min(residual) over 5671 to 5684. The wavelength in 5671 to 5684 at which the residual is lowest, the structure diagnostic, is 5675.0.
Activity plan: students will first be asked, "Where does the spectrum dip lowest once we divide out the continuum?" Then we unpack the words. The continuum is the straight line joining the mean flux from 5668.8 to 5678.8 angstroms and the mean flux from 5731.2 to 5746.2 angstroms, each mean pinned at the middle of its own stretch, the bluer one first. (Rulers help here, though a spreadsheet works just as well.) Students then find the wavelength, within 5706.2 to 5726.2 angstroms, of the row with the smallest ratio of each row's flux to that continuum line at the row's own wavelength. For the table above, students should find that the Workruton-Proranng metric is 5710.0 angstroms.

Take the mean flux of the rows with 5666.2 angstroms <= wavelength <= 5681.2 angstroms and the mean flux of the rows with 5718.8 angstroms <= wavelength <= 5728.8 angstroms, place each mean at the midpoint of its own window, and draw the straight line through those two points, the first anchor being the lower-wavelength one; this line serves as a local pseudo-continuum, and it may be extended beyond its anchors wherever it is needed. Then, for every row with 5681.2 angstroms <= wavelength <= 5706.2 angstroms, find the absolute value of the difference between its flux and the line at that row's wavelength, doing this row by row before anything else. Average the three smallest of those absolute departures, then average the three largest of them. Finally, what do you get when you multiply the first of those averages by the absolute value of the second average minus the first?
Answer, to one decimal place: 1.0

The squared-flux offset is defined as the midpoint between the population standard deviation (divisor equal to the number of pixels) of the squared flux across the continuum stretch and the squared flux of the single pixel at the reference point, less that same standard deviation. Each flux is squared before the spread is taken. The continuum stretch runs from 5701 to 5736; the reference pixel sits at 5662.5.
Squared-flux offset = 698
